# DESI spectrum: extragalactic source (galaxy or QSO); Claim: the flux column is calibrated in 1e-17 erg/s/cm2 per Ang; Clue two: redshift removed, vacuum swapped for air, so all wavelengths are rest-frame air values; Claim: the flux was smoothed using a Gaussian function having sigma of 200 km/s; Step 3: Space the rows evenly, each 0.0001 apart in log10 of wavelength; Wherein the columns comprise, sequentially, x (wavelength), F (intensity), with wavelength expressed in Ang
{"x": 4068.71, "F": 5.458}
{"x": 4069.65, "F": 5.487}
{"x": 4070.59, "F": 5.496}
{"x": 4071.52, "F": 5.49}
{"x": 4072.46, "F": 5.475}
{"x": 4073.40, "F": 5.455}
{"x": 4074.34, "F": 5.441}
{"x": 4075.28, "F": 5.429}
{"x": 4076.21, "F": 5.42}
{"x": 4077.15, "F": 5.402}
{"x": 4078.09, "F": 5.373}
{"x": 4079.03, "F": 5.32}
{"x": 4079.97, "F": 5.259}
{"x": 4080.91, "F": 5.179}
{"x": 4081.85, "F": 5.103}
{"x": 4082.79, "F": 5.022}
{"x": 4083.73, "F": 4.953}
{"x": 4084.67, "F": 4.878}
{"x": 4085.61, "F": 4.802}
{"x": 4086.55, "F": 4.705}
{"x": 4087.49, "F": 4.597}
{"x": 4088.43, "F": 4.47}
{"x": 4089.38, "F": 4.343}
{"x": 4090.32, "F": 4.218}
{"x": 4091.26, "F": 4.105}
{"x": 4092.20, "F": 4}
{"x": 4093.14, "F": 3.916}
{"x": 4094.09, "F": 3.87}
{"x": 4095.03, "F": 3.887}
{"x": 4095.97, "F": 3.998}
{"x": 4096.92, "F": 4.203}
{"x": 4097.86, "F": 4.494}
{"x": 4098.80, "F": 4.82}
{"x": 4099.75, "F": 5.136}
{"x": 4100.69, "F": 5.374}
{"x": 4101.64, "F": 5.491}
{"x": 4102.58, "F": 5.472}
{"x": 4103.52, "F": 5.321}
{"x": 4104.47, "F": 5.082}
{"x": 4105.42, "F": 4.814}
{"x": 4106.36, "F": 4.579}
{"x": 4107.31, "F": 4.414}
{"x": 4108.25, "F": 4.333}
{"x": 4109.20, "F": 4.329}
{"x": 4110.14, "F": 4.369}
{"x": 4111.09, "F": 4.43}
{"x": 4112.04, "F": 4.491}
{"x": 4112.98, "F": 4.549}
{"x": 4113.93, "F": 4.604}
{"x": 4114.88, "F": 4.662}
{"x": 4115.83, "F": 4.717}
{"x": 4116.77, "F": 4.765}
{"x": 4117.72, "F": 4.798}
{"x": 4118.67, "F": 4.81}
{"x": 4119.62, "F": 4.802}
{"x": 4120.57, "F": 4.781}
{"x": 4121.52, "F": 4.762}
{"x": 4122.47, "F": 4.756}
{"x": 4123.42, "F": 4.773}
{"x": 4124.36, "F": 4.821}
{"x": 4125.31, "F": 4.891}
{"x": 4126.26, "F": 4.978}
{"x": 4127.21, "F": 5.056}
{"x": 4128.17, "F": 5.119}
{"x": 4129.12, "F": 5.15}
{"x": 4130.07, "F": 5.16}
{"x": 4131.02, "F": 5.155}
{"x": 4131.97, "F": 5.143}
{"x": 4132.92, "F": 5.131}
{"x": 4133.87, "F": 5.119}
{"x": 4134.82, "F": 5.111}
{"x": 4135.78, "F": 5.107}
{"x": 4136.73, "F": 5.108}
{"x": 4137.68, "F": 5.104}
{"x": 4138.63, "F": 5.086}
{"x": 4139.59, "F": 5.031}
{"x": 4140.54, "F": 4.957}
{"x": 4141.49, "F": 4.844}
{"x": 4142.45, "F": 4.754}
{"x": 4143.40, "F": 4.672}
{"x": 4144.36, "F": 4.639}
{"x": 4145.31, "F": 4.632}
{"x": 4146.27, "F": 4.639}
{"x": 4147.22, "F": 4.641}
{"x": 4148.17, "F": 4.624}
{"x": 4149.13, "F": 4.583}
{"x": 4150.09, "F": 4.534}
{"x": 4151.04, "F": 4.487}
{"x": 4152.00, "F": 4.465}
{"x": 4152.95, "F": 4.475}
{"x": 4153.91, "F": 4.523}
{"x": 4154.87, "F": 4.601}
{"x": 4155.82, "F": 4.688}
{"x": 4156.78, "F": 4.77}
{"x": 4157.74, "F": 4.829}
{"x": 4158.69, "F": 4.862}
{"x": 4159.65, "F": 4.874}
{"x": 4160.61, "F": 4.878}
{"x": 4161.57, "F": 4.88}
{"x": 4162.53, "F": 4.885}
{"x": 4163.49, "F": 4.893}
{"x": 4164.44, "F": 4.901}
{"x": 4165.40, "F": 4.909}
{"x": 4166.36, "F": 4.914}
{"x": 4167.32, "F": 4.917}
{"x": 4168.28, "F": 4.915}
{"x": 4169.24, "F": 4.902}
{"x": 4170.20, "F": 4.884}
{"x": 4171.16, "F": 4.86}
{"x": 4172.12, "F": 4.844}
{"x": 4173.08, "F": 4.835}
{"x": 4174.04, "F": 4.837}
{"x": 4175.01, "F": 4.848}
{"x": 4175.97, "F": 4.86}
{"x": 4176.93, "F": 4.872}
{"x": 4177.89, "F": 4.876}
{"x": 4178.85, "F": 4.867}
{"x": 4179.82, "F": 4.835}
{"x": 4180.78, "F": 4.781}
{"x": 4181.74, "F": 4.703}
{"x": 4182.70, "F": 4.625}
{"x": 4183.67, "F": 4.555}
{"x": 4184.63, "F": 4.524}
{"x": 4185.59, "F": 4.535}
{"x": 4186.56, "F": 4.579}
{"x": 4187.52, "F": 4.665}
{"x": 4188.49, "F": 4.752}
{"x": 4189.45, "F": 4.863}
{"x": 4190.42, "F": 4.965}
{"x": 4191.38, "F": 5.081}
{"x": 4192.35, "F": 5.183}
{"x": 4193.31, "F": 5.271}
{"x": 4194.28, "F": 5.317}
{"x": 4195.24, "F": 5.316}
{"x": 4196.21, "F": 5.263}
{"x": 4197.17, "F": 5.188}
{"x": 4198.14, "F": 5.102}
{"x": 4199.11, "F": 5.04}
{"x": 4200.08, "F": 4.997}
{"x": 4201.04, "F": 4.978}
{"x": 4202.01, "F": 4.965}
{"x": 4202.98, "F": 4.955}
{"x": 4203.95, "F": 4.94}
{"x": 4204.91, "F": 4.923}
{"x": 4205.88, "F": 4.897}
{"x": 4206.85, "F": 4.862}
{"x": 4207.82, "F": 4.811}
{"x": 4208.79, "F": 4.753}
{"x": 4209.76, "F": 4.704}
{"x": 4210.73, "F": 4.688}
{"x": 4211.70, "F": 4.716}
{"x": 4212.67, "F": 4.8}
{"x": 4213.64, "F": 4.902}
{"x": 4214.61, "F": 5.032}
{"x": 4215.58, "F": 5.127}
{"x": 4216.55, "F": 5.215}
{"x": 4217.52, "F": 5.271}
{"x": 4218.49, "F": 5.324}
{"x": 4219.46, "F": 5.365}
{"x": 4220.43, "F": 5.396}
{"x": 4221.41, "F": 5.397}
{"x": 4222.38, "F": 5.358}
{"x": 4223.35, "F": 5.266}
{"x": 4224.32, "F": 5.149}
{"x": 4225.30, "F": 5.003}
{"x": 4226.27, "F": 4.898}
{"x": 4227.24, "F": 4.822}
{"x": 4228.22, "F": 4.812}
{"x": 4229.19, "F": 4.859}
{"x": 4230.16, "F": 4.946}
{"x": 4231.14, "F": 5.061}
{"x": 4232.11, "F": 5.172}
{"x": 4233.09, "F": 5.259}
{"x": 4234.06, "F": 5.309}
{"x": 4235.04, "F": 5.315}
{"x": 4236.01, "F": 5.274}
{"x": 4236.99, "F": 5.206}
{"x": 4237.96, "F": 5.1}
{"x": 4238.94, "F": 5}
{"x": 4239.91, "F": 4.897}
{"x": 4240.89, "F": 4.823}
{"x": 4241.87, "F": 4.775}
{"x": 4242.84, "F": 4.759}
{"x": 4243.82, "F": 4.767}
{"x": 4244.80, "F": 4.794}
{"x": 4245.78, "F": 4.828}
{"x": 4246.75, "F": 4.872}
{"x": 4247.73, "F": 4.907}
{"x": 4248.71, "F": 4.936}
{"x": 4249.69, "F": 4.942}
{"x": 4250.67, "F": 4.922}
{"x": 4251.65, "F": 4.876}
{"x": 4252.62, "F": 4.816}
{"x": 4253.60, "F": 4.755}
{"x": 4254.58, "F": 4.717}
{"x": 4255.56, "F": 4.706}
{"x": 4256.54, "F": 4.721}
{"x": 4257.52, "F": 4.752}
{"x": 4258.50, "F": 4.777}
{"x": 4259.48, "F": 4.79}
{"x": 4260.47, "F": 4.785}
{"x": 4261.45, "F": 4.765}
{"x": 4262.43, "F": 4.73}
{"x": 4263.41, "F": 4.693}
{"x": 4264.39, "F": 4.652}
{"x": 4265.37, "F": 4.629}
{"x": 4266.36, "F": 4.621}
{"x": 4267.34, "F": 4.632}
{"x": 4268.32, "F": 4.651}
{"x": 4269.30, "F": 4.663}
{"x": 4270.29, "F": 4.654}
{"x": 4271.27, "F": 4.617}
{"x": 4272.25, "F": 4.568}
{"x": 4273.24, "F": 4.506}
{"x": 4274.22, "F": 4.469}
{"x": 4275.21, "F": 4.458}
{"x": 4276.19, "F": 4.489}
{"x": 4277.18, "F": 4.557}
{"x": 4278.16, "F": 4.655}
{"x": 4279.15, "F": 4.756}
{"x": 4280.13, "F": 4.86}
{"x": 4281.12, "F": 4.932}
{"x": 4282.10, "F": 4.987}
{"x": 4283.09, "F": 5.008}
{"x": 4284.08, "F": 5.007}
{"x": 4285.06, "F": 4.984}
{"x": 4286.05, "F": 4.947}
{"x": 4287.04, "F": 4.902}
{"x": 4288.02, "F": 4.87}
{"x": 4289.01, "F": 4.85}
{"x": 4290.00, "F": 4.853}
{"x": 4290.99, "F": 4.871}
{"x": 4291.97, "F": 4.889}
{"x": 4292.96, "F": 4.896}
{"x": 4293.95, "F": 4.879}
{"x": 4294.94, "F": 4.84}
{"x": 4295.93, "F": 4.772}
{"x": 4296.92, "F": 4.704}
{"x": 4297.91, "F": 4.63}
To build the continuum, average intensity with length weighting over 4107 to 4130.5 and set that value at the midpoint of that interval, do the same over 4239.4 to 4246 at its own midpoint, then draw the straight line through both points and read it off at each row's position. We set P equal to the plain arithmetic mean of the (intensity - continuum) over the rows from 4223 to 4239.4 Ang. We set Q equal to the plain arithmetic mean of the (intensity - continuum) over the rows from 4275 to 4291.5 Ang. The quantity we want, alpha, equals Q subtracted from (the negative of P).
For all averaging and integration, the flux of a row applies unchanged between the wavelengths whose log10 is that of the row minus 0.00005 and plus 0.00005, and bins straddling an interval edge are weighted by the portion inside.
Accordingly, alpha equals -0.28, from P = 0.29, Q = 0.00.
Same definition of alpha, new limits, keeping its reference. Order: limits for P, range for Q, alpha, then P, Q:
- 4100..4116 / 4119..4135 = -0.28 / 0.04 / 0.24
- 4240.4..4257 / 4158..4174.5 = -0.13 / 0.01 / 0.12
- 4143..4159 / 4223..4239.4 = -0.16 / -0.13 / 0.29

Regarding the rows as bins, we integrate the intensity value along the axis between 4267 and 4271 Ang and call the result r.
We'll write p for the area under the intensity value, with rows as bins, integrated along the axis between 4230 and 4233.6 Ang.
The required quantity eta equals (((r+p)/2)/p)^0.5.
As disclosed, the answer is 1.00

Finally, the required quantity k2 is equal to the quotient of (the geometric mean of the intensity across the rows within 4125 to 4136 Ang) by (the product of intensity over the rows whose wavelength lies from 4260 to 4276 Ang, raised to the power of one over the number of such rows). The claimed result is 1.10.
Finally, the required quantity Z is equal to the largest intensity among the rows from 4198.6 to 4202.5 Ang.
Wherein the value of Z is 5.04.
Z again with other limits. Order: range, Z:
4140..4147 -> 4.957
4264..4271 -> 4.663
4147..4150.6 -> 4.641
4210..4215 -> 5.032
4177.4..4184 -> 4.876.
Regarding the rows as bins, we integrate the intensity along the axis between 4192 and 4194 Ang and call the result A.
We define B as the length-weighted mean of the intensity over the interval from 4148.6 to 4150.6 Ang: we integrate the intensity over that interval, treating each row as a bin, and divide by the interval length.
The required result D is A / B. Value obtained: 2.3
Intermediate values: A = 10.5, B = 4.6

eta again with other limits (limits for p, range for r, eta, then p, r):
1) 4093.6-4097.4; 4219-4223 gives 1.10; 15.1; 21.5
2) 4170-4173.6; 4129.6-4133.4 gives 1.03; 17.5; 19.6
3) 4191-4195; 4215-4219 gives 1.00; 20.9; 20.9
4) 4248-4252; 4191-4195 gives 1.02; 19.7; 20.9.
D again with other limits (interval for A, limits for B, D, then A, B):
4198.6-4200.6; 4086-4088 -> 2.2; 10.0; 4.7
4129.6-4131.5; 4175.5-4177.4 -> 2.0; 9.8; 4.9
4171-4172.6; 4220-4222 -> 1.4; 7.8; 5.4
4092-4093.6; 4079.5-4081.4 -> 1.2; 6.3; 5.2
